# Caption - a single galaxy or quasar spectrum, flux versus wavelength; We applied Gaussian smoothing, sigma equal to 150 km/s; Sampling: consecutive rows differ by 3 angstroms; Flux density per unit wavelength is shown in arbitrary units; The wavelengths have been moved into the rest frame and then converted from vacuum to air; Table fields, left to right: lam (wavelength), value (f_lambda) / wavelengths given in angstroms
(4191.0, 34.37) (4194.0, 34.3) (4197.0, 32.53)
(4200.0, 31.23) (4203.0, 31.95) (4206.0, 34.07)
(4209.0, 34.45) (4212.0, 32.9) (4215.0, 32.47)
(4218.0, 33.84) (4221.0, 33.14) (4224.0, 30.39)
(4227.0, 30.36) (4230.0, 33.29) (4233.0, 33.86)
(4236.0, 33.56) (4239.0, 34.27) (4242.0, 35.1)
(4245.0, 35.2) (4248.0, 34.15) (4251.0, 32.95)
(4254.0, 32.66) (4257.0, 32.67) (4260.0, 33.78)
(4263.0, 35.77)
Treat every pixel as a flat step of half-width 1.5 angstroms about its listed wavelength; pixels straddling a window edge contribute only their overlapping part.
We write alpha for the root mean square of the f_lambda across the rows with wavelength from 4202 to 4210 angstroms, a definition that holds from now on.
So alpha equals 33.5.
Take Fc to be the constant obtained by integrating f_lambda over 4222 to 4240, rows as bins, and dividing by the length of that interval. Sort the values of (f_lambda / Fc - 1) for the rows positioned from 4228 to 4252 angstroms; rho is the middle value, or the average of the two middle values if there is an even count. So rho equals 0.04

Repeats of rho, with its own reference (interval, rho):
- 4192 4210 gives 0.02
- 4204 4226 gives 0.02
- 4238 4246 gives 0.08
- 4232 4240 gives 0.04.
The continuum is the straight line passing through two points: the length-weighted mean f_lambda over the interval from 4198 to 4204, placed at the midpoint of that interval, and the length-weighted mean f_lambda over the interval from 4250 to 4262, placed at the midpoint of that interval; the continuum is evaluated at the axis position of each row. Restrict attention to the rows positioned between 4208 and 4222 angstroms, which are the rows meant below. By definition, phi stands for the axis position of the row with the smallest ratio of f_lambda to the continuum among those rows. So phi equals 4215.0 angstroms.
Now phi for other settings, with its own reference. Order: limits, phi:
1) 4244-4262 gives 4257.0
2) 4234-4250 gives 4236.0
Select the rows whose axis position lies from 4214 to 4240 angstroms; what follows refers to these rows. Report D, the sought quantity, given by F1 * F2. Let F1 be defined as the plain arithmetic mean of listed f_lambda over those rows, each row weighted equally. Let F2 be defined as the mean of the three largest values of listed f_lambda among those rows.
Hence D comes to 1115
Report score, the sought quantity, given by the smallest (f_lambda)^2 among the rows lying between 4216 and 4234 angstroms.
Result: 922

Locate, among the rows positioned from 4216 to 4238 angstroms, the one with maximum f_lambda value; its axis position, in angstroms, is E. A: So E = 4233.0 angstroms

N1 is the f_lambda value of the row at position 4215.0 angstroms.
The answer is 32.47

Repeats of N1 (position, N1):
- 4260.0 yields 33.78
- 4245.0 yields 35.2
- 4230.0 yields 33.29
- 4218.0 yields 33.84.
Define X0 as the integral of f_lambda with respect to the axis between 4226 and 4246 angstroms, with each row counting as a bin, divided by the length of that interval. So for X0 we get 33.7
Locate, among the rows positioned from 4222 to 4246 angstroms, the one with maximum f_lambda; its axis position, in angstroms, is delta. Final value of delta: 4245.0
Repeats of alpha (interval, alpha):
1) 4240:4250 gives 34.8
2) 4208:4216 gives 33.3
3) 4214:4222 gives 33.2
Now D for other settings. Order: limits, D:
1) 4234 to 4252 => 1192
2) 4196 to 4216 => 1109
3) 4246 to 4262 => 1118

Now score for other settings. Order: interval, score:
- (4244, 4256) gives 1067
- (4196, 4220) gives 975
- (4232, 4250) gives 1126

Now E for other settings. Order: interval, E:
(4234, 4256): 4245.0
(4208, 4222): 4209.0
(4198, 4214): 4209.0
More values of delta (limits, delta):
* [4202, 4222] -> 4209.0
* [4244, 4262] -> 4245.0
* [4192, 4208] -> 4194.0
